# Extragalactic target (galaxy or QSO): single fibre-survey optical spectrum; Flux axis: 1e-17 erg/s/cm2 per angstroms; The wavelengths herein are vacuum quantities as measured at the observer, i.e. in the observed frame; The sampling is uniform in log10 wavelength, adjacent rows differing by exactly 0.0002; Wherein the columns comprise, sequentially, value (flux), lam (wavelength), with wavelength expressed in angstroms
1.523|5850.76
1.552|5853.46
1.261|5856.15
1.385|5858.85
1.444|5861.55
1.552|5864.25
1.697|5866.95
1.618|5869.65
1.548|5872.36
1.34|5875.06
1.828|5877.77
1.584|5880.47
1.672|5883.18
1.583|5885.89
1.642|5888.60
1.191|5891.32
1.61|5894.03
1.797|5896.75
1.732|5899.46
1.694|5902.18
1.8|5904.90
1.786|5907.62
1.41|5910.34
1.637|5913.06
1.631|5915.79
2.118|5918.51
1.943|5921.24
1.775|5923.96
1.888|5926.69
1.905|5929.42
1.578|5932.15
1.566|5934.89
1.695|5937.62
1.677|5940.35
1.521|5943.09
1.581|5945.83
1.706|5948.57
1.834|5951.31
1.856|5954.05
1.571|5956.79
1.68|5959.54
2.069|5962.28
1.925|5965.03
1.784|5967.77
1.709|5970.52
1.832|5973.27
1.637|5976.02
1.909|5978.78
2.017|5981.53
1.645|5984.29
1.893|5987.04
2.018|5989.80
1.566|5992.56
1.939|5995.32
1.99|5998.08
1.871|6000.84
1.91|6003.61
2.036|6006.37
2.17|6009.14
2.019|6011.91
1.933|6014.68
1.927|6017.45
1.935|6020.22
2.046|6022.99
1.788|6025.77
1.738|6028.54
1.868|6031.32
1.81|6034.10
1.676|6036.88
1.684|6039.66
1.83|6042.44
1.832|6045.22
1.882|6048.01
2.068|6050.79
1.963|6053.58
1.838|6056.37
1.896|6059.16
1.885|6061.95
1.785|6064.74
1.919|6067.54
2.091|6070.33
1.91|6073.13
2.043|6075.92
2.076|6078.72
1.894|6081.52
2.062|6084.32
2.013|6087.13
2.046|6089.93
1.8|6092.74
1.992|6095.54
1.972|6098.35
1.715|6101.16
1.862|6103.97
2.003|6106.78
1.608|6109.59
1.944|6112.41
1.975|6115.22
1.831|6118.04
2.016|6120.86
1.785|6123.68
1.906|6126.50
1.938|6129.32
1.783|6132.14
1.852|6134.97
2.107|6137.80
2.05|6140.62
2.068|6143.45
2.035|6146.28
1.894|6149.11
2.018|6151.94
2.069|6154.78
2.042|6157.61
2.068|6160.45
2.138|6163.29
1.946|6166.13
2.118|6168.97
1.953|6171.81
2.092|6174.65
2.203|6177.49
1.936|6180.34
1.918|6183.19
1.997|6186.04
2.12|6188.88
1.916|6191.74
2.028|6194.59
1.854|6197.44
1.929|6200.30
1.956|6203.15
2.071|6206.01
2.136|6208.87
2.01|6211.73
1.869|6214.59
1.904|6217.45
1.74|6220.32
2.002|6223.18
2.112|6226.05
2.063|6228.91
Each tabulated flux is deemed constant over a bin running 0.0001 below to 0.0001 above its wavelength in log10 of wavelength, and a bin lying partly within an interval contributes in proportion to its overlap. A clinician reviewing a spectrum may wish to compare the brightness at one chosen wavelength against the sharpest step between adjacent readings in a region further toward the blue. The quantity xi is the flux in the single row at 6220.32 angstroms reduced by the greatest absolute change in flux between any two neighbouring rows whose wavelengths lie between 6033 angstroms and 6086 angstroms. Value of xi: 1.55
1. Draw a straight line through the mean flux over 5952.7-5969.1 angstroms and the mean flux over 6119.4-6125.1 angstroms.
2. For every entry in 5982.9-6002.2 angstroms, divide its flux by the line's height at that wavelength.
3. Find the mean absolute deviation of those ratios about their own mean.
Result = 0.0744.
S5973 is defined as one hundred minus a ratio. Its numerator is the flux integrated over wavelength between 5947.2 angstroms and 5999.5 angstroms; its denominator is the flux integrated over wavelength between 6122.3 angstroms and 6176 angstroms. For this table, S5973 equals 99.1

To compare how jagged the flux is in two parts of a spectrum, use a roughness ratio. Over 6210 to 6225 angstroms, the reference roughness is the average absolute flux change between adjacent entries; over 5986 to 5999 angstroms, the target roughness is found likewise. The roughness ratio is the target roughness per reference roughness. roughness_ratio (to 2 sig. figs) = 1.7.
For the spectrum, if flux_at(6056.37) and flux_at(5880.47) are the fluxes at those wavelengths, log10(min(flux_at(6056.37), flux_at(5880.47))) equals 0.200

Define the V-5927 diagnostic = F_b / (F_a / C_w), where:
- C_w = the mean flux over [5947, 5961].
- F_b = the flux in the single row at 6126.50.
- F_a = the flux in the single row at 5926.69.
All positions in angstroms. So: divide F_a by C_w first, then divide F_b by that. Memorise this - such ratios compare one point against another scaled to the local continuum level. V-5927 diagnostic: 1.75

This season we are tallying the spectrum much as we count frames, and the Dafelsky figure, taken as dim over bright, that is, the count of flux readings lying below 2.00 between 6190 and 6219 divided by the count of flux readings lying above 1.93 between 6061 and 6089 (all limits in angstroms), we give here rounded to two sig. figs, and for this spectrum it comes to 1.2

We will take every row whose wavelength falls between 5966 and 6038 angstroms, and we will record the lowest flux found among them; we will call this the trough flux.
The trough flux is 1.566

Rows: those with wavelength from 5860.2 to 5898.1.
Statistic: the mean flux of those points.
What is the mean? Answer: 1.58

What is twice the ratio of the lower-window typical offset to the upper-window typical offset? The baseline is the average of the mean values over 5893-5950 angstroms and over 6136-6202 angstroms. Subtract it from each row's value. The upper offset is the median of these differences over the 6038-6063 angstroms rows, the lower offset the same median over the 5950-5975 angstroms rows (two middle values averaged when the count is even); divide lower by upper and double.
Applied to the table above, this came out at -6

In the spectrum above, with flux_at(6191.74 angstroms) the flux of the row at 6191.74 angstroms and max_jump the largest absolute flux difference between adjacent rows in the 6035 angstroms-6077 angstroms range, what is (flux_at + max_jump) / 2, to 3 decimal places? 1.051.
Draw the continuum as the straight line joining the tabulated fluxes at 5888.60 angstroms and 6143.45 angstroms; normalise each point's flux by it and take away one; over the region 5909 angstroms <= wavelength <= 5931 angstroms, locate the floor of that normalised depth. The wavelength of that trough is 5910.34 angstroms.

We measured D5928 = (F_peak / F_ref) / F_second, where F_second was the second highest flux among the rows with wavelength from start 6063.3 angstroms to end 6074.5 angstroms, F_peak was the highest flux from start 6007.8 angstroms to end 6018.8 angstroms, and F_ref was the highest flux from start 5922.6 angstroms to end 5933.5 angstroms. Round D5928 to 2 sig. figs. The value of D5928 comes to 0.59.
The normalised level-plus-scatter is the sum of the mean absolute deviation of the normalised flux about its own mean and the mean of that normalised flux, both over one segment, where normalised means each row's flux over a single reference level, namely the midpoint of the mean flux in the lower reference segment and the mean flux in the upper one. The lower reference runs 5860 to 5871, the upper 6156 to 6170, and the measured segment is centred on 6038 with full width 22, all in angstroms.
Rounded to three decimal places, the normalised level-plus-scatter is 1.021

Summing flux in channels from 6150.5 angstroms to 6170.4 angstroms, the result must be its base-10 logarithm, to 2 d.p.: 1.16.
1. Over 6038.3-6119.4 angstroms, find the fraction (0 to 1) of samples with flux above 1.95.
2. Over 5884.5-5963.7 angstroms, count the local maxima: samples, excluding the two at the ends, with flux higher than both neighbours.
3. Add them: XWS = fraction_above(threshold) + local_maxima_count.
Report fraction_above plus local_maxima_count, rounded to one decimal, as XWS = 8.4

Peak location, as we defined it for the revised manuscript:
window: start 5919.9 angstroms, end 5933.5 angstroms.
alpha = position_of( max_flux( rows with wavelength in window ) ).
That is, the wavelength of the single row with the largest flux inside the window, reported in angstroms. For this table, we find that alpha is 5921.24 angstroms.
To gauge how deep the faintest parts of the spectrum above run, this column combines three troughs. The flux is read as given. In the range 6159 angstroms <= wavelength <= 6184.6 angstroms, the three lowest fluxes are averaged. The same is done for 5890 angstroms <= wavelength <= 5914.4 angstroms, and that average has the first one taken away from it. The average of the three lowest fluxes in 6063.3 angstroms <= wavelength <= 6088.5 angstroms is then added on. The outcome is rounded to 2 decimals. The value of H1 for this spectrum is 1.33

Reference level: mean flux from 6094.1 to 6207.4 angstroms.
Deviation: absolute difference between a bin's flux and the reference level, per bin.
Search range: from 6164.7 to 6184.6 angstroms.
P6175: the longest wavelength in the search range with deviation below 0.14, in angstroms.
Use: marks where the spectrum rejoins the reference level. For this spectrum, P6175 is 6183.19 angstroms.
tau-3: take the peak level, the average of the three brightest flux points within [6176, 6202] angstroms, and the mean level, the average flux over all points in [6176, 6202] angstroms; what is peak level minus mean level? 0.13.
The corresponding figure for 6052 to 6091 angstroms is 0.12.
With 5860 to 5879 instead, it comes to 0.14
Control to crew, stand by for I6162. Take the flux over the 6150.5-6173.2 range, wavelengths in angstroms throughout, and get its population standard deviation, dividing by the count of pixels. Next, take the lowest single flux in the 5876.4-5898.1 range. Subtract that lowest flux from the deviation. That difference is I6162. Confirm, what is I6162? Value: -1.1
